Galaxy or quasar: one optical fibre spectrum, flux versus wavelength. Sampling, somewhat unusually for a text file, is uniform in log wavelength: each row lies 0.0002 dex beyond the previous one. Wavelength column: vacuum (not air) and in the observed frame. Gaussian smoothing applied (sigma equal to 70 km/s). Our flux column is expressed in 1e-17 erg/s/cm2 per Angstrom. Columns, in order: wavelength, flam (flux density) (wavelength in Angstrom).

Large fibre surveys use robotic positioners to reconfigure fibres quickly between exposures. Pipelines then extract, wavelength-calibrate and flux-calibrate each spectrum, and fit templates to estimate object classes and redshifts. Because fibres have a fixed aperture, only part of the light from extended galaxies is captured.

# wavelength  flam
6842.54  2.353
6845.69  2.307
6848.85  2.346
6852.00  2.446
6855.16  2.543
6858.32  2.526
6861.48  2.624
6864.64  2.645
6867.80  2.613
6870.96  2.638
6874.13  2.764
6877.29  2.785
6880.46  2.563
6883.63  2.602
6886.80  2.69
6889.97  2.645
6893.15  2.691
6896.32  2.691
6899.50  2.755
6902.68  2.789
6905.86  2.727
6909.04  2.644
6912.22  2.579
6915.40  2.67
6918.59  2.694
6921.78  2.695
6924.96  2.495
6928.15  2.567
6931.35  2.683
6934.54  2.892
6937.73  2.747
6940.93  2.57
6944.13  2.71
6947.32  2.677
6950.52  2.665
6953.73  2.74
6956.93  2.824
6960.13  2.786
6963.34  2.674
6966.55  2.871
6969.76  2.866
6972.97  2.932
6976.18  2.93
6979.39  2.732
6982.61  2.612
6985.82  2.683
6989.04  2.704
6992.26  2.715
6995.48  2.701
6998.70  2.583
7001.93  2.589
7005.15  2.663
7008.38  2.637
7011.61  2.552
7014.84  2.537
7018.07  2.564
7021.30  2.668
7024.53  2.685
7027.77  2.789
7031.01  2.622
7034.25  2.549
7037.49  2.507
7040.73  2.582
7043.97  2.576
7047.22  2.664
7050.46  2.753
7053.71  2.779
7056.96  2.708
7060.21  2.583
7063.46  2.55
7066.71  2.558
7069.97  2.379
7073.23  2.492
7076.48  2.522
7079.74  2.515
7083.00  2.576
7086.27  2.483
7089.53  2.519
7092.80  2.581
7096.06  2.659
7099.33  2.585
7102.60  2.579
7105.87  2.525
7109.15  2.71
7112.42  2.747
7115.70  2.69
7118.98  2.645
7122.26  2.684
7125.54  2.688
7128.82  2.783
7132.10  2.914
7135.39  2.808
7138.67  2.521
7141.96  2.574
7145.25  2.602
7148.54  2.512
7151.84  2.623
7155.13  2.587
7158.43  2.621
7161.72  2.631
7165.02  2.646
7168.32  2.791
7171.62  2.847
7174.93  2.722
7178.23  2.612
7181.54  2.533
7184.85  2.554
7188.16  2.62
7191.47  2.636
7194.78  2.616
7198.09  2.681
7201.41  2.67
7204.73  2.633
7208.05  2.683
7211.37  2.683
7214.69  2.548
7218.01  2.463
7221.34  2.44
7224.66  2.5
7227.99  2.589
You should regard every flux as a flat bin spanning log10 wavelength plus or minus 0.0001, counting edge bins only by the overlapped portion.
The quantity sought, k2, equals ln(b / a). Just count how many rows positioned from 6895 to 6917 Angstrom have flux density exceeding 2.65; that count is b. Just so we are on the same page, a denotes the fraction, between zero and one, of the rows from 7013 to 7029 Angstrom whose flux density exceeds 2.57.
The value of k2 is 2.1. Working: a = 0.6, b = 5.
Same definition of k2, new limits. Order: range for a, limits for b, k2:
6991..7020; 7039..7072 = 1.8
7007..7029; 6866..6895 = 1.9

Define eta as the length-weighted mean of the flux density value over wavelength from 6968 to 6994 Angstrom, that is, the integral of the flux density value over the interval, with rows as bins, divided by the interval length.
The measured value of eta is 2.77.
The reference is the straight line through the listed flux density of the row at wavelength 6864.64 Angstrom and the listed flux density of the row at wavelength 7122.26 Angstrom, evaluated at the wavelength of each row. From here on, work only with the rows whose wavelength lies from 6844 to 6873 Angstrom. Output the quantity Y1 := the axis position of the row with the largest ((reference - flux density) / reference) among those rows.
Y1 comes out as 6845.69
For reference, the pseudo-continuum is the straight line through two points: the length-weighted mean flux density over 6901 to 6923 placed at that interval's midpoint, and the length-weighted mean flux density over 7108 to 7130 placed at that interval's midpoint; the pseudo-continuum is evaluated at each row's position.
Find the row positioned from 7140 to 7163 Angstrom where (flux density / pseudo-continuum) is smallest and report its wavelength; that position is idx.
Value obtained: 7148.54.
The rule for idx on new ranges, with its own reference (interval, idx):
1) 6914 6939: 6924.96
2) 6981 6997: 6982.61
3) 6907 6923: 6912.22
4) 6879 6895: 6880.46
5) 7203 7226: 7221.34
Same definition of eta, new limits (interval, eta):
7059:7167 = 2.61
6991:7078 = 2.61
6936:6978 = 2.77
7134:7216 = 2.64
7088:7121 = 2.62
